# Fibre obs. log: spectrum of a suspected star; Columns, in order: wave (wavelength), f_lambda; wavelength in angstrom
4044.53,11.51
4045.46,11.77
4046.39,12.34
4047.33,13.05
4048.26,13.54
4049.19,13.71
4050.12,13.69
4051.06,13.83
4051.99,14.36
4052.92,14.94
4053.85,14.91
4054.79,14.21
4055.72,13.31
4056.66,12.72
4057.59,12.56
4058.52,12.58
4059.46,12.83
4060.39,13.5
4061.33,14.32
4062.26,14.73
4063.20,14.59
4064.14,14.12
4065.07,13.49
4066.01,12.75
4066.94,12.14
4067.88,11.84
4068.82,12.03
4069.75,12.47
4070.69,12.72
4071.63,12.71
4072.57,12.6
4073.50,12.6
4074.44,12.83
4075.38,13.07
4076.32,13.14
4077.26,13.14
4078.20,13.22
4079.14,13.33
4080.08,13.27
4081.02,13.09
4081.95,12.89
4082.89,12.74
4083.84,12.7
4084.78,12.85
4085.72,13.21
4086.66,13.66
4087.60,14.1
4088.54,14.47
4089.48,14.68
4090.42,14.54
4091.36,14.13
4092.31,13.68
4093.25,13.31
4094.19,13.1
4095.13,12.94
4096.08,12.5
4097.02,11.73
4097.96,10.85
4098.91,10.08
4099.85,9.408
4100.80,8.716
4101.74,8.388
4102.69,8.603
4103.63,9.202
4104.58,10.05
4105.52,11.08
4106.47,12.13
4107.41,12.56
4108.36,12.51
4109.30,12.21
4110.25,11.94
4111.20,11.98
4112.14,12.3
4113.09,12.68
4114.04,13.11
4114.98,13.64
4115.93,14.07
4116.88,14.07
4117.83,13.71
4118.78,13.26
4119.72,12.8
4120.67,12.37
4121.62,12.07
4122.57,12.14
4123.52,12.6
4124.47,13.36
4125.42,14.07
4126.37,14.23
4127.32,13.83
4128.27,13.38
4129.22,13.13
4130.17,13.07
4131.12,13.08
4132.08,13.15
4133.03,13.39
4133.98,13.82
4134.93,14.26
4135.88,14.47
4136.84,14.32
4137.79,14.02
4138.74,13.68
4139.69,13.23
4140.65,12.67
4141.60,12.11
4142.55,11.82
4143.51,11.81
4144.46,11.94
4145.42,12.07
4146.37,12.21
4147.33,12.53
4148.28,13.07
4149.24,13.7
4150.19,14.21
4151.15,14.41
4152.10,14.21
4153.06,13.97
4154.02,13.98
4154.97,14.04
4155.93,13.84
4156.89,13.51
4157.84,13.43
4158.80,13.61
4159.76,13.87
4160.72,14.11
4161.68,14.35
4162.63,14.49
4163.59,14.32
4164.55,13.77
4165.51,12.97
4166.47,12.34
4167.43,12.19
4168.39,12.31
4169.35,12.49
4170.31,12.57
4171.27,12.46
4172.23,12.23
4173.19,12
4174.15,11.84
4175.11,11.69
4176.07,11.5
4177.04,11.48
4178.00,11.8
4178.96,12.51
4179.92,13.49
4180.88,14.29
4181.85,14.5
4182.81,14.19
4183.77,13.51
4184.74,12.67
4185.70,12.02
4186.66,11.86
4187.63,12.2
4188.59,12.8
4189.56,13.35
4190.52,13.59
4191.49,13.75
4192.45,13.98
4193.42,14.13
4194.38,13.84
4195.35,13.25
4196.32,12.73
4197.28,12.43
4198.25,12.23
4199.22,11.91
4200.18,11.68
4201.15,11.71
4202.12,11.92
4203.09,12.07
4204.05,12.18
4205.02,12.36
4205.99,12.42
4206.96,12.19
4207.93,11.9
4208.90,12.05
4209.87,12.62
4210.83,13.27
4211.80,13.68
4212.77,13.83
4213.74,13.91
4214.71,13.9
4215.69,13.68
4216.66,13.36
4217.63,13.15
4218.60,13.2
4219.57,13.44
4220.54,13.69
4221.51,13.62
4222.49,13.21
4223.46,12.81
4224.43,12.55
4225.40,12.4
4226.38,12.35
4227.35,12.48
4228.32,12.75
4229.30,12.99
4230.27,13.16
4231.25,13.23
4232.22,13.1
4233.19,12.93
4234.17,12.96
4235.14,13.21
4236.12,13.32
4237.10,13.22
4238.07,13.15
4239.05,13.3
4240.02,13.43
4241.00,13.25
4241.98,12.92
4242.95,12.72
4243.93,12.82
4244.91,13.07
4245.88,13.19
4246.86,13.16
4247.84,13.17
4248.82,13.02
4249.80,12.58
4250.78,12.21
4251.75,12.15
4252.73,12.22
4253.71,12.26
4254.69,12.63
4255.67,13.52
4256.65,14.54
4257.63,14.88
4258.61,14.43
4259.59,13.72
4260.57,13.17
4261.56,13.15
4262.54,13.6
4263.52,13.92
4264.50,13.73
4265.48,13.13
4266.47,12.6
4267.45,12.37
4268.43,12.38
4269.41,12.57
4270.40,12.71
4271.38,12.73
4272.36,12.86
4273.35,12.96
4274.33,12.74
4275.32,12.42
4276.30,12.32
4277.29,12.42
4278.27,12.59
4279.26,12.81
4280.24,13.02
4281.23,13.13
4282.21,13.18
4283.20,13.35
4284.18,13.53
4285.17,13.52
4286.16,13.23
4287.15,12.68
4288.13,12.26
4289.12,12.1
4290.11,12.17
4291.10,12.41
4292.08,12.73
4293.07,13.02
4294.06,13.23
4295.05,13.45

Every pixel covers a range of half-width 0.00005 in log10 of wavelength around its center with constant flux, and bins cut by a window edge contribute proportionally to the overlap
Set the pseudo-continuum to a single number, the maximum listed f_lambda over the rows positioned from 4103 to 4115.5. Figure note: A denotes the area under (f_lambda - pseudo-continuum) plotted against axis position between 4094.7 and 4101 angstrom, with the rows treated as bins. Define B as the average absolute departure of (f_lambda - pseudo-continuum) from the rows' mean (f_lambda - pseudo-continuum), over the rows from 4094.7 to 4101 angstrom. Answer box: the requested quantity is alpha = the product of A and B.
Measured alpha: -21.6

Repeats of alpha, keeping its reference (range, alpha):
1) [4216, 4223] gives -0.3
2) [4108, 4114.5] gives -2.6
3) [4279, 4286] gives -0.6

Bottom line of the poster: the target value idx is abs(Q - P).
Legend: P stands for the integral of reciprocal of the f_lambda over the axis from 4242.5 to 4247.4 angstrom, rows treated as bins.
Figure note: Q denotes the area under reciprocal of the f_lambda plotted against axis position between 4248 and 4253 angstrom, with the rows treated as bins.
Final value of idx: 0.02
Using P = 0.377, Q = 0.401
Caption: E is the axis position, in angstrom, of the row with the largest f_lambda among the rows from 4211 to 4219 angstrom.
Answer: 4213.74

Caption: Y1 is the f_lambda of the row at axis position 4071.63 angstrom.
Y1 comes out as 12.71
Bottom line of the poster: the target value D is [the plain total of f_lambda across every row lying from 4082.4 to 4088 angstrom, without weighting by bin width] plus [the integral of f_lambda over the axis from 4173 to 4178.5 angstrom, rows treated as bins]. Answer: 144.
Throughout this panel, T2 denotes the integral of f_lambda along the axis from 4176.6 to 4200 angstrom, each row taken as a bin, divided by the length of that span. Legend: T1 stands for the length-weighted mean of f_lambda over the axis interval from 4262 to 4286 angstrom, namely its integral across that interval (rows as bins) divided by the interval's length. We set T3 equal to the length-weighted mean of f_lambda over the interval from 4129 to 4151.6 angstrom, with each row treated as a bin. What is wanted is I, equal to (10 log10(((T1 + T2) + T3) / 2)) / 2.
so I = 6.457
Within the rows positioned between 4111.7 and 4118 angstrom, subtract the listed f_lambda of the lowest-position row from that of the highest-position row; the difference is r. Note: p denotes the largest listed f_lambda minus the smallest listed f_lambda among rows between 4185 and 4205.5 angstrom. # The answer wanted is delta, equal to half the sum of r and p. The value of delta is 1.9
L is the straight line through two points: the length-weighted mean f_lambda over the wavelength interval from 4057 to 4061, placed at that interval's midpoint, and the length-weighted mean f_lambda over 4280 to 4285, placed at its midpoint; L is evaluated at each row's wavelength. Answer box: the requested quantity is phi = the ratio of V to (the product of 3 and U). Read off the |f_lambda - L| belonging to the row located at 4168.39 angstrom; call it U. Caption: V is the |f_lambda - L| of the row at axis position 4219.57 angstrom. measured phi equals 0.11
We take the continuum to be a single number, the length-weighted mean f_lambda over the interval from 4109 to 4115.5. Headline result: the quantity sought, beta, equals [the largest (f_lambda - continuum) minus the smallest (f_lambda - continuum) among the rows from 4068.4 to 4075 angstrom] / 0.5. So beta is 1.6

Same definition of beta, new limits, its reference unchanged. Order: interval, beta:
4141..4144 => 0.6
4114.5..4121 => 3.4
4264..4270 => 2.7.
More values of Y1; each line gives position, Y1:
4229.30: 12.99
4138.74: 13.68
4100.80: 8.716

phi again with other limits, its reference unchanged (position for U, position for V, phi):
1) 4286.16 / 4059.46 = 0.64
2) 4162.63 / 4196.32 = 0.10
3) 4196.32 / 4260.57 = 0.06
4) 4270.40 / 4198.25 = 0.56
